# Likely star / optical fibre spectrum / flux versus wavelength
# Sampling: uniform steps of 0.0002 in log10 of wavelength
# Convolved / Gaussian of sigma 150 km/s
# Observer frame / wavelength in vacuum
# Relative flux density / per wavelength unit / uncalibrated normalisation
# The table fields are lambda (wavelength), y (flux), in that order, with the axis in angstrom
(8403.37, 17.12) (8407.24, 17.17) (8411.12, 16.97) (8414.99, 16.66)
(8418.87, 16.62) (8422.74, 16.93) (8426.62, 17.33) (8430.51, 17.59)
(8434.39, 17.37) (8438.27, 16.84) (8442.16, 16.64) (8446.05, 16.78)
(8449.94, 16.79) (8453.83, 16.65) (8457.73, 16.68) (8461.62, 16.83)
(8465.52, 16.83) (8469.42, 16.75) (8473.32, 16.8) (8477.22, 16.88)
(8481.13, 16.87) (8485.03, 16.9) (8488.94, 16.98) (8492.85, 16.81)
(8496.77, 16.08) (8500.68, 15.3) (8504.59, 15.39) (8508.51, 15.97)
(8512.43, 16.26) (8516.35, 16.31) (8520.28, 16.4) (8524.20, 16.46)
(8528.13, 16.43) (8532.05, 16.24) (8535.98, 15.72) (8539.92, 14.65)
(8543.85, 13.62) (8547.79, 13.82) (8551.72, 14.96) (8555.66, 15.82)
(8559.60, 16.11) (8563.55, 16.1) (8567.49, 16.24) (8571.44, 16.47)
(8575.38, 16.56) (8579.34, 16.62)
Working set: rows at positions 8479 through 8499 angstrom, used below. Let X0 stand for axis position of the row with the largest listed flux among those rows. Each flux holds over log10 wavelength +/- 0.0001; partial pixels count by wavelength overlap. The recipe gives 8488.94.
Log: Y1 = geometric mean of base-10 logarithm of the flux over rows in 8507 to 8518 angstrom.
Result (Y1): 1.21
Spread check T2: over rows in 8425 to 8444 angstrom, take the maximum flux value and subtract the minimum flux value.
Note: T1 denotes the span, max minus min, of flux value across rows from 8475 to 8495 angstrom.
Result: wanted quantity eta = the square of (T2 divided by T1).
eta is 31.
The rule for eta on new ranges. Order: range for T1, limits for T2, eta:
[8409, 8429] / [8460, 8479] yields 0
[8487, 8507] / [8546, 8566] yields 2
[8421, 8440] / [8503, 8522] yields 2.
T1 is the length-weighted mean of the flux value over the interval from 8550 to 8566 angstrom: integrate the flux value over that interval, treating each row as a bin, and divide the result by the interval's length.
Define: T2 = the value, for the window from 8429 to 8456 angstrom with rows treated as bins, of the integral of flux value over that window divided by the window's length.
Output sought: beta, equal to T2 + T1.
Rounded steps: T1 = 15.8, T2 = 16.9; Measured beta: 32.7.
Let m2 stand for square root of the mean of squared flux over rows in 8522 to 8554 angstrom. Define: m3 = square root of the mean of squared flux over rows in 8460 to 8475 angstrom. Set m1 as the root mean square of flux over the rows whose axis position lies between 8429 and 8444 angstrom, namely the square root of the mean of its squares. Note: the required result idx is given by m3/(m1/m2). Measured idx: 15.0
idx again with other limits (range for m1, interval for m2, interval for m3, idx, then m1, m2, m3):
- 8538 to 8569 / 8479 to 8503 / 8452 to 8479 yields 18.2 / 15.2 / 16.5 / 16.8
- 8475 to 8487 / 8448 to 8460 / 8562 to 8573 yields 16.1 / 16.9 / 16.7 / 16.3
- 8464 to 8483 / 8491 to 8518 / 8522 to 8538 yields 15.4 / 16.8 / 16.0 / 16.2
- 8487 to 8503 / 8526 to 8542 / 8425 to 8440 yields 16.7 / 16.3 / 15.8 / 17.3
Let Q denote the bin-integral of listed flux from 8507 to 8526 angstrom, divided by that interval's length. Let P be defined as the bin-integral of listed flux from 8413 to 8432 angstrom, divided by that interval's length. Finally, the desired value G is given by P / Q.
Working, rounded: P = 17.0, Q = 16.3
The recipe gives 1.04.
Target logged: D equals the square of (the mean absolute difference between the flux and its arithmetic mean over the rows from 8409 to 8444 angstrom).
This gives 0.084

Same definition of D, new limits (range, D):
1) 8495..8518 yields 0.130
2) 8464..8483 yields 0.002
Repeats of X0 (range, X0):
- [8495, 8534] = 8524.20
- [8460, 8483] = 8477.22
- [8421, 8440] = 8430.51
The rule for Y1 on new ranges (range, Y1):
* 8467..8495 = 1.23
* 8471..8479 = 1.23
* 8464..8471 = 1.23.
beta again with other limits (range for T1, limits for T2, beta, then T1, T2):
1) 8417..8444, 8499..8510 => 32.6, 17.1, 15.5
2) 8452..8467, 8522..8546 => 32.3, 16.7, 15.5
